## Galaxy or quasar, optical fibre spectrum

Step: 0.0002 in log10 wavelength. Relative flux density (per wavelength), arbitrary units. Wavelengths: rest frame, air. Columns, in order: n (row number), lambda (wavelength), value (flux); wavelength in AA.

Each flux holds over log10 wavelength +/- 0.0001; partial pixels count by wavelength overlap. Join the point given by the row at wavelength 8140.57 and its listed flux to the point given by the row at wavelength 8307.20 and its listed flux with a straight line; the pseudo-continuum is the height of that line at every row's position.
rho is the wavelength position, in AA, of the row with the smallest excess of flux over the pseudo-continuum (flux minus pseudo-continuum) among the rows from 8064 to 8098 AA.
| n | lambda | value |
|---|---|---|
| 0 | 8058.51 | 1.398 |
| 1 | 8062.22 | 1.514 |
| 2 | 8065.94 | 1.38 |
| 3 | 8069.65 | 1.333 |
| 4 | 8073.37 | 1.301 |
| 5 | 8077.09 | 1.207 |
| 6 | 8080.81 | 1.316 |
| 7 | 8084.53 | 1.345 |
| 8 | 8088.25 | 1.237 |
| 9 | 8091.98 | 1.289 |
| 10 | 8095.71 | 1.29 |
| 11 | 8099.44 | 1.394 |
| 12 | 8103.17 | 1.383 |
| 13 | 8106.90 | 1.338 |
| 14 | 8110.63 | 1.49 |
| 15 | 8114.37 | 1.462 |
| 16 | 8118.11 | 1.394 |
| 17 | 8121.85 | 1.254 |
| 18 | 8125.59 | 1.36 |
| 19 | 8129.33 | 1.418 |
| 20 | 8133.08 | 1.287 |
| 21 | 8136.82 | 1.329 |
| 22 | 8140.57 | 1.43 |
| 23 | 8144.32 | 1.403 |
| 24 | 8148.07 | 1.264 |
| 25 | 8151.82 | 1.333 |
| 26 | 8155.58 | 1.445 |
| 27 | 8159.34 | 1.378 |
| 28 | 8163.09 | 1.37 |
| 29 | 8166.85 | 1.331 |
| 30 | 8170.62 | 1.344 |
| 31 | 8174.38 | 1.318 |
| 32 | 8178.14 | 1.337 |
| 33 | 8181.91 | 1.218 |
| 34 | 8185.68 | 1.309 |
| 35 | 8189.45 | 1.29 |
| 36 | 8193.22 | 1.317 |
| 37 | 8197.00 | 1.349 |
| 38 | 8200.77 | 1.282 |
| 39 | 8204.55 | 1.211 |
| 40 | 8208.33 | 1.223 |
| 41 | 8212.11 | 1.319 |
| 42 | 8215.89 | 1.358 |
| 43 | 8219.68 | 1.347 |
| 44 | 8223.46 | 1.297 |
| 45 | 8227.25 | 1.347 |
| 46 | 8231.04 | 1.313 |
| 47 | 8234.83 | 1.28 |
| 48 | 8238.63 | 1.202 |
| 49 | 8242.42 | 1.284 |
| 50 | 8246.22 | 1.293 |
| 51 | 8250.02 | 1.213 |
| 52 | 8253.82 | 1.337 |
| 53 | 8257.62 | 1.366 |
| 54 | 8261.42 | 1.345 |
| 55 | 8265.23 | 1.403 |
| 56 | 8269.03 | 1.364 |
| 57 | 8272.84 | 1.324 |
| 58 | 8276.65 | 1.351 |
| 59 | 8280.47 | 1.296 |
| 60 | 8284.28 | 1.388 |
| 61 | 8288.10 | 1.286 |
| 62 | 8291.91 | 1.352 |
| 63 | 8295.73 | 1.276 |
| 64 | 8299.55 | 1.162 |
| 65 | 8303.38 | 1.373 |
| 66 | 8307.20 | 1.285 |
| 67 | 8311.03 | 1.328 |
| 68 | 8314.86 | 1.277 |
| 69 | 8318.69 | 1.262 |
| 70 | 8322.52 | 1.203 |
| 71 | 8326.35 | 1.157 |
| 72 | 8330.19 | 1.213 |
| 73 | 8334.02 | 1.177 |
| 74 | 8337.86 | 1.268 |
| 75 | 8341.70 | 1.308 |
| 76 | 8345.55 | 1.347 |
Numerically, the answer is 8077.09 AA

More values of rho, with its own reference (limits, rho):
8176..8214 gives 8181.91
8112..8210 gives 8121.85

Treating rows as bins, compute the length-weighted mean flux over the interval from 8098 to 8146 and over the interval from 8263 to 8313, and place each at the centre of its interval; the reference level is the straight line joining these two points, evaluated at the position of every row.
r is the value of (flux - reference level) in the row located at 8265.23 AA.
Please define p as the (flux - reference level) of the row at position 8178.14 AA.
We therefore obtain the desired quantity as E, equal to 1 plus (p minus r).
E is 0.90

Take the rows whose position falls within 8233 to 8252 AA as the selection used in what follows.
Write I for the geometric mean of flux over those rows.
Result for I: 1.25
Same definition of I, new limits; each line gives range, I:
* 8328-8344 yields 1.24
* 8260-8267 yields 1.37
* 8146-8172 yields 1.35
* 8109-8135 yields 1.38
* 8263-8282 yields 1.35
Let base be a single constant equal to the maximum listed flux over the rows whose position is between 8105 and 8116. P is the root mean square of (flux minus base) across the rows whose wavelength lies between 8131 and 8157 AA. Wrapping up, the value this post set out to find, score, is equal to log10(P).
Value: -0.83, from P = 0.15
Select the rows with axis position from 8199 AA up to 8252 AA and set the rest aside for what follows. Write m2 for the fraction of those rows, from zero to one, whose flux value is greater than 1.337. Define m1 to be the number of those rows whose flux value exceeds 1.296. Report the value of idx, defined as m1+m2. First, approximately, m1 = 6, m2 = 0.21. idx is 6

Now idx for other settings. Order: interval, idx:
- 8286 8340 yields 3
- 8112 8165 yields 12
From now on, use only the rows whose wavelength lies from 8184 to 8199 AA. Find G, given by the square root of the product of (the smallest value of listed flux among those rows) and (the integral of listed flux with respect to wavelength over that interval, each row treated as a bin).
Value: 5.05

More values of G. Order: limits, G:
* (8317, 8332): 4.58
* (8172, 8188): 5.03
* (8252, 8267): 5.23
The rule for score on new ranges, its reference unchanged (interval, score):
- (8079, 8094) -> -0.70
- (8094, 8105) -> -0.85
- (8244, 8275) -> -0.77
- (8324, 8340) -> -0.54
